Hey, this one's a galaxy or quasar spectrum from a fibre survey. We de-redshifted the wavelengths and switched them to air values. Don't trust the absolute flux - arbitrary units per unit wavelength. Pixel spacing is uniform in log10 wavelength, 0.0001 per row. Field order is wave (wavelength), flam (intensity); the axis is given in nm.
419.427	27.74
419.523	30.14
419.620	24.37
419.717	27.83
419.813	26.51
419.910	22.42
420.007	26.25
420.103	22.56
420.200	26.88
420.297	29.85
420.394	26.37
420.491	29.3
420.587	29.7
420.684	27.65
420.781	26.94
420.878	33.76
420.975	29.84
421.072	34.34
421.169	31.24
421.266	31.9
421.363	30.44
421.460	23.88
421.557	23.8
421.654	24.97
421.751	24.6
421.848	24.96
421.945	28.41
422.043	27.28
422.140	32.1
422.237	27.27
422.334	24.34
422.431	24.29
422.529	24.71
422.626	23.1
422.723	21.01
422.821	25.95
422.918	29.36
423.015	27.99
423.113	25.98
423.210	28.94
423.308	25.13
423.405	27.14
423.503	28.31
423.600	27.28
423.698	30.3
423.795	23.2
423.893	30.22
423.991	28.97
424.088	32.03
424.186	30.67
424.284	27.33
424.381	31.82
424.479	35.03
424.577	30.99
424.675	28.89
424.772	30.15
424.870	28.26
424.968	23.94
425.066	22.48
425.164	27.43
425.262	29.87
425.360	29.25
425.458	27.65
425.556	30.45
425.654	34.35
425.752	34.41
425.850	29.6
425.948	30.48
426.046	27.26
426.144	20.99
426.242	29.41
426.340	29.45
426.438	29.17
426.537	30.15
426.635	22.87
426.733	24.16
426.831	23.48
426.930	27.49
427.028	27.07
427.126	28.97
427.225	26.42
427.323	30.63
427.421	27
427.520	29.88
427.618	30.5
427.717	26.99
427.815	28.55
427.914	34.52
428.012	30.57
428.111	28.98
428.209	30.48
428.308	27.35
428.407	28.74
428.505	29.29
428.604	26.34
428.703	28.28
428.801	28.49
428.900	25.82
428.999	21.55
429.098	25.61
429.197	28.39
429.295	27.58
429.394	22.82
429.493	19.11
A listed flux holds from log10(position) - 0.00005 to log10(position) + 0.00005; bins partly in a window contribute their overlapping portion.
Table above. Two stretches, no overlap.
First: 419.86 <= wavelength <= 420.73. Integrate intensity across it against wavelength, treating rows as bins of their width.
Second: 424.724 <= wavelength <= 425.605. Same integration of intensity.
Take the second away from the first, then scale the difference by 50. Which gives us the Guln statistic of -55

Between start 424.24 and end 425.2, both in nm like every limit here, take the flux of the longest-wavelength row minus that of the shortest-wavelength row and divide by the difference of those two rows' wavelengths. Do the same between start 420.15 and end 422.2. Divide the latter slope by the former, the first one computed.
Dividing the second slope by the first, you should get 24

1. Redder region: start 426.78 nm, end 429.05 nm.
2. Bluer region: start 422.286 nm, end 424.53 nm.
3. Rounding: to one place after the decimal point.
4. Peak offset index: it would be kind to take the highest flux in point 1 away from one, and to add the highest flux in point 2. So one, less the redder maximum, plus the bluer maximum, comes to 1.5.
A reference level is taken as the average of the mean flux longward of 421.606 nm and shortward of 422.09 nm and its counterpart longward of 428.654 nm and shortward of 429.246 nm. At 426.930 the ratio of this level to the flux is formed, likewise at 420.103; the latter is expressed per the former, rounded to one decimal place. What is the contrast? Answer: 1.2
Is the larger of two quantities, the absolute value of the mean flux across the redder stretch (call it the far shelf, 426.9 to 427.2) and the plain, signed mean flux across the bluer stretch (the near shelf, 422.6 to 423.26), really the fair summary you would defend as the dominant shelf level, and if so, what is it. 27.8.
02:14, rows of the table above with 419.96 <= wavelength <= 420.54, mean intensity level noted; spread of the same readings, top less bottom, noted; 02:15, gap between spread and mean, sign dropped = 19.6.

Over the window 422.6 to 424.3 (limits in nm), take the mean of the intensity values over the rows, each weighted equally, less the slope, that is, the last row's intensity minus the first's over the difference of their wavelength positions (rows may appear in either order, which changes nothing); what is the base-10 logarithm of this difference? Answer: 1.40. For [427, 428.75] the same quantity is 1.45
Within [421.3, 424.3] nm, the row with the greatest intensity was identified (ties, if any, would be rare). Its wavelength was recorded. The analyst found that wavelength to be 422.140 nm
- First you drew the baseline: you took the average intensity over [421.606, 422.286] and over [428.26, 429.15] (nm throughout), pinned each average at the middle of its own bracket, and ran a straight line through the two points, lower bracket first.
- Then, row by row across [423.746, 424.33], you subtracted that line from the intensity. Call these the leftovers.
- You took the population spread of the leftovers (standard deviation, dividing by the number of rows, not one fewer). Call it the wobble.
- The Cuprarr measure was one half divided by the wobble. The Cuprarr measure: 0.17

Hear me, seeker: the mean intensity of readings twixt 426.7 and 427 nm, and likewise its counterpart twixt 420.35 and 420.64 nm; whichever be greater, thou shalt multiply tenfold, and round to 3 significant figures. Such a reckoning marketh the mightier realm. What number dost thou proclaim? 285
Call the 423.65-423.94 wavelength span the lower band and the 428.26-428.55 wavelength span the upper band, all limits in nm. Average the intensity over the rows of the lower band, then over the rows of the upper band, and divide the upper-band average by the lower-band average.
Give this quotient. 1.02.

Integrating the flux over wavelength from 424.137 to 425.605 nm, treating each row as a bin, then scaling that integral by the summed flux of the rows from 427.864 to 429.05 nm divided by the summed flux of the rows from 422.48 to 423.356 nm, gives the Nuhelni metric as 62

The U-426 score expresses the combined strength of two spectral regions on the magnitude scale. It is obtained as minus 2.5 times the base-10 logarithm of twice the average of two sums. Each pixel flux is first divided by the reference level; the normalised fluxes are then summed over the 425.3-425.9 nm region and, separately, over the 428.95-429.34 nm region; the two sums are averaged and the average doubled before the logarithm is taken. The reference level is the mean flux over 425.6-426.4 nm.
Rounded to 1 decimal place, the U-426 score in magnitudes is -2.5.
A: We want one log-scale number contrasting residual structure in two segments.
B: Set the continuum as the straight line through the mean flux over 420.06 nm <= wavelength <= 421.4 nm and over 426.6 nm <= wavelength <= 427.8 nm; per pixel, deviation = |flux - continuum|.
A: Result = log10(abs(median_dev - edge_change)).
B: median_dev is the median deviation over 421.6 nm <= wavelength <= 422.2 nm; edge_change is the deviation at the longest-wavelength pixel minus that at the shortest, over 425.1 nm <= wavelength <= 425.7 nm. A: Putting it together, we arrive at 0.4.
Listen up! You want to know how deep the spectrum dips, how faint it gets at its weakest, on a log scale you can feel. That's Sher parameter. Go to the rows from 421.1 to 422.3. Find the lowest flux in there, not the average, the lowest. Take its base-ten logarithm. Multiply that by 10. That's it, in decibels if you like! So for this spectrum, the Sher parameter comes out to 13.8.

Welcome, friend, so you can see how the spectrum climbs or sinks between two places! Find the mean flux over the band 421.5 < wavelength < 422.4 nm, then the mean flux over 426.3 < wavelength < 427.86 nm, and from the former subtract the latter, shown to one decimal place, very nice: -1.3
